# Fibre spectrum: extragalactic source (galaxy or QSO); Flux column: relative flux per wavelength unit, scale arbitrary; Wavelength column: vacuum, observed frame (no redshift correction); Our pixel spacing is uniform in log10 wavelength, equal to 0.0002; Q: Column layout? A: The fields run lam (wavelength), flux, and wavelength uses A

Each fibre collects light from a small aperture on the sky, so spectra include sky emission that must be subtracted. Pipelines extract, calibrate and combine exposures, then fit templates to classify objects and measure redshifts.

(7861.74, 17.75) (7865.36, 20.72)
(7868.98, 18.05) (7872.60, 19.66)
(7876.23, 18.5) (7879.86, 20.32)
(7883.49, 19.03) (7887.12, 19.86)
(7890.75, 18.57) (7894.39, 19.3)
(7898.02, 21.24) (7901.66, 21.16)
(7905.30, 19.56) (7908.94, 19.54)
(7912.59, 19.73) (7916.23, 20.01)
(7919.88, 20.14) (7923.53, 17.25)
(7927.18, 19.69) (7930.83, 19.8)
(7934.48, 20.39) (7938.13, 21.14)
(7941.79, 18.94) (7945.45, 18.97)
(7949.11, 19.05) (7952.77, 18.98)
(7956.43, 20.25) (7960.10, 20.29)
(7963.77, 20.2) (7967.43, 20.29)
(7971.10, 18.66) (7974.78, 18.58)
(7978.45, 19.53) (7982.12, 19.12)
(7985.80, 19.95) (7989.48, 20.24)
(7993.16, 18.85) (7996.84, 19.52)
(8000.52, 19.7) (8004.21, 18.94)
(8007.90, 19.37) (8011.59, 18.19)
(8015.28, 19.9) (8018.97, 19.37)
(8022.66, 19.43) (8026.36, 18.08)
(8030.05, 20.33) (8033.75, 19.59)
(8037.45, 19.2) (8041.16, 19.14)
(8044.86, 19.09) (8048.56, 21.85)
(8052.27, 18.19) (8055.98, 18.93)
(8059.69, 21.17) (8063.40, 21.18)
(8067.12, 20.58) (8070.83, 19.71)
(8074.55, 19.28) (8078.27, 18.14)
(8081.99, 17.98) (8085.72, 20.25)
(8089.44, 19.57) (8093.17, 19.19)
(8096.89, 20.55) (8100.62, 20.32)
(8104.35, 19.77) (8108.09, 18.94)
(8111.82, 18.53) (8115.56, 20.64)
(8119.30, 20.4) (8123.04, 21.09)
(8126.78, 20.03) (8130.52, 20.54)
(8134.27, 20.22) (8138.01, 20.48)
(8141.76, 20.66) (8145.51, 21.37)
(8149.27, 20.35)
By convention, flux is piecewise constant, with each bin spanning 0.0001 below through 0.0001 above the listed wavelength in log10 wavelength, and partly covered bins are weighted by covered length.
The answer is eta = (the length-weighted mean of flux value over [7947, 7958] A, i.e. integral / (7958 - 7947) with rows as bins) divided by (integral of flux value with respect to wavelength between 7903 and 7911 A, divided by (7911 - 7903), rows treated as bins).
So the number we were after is 0.99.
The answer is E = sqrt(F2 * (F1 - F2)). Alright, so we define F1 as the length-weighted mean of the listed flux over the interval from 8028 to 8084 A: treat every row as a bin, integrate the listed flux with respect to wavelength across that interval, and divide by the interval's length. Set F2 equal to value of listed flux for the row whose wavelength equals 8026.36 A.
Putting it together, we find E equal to 5.27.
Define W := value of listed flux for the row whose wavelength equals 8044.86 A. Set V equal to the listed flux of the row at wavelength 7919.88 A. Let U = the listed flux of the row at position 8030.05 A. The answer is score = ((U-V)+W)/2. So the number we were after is 9.6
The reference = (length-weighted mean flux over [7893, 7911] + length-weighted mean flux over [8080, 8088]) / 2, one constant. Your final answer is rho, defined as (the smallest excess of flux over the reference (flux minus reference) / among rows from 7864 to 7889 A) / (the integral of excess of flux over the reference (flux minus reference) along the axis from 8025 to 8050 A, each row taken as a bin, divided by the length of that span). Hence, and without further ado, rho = 38.7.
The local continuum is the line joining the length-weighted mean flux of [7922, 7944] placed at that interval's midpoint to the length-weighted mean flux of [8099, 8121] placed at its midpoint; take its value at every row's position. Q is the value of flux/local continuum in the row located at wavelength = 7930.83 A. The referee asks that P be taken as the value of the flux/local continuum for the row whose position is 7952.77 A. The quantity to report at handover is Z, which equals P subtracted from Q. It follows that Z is 0.04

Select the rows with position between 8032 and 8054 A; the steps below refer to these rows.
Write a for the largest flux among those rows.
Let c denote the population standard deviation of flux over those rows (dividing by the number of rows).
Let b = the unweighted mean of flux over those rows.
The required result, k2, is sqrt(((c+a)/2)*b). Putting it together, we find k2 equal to 15.0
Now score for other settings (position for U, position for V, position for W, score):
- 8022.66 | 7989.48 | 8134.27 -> 9.7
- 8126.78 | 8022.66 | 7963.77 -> 10.4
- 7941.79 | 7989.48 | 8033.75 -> 9.1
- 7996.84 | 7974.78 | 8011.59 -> 9.6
